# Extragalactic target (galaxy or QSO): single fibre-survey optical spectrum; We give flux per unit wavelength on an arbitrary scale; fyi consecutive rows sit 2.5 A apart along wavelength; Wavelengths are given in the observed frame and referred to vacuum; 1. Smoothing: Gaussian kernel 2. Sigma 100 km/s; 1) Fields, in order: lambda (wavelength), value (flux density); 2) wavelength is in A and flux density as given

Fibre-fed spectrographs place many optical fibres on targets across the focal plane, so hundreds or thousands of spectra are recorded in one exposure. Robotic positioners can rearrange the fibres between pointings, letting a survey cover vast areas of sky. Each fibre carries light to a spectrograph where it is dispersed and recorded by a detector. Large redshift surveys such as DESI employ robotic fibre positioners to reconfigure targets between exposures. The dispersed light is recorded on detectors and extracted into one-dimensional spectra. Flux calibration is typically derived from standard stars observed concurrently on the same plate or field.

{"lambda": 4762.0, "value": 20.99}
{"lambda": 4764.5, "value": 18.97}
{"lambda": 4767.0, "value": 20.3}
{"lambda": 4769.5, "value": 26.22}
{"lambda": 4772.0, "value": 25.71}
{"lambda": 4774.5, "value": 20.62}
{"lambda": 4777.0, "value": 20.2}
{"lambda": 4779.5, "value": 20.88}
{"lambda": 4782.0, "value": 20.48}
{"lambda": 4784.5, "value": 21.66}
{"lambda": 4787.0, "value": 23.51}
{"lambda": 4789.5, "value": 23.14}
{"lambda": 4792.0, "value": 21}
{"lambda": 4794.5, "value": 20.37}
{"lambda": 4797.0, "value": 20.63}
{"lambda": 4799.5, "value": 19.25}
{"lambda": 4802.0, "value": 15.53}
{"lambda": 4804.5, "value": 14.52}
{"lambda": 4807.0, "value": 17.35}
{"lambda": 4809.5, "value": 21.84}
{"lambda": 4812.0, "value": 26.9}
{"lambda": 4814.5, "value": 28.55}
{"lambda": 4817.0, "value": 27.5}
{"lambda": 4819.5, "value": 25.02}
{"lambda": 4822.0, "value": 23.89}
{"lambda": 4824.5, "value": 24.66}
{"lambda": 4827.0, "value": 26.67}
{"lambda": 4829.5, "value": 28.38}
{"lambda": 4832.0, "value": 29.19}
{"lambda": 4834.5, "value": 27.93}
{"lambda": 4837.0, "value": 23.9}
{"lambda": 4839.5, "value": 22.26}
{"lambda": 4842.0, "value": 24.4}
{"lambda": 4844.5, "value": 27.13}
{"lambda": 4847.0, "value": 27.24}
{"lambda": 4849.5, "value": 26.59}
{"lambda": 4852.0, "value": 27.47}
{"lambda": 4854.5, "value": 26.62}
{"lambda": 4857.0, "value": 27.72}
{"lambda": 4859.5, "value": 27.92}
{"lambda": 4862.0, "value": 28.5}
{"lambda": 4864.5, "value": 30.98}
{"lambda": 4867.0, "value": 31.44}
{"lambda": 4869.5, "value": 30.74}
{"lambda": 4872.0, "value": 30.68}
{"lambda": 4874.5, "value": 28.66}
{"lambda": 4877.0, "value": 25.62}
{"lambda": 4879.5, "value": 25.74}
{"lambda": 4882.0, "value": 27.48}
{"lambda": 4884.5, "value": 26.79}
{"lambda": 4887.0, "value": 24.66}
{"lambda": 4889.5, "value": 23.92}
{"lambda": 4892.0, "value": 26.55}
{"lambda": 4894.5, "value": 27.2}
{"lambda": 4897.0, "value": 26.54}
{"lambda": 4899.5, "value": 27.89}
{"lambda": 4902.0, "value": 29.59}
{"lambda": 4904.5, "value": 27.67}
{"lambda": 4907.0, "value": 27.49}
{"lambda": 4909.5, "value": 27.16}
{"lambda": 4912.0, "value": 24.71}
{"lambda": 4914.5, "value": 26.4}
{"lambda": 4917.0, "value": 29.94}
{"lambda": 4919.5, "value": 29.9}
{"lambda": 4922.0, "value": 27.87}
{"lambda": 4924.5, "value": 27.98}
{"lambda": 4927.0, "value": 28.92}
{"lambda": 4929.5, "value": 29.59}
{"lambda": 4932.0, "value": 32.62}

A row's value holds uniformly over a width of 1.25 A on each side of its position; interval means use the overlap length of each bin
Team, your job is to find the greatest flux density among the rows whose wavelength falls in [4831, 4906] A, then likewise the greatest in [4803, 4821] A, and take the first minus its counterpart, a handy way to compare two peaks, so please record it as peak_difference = 3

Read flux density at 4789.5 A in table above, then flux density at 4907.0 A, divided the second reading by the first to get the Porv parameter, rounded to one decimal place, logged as 1.2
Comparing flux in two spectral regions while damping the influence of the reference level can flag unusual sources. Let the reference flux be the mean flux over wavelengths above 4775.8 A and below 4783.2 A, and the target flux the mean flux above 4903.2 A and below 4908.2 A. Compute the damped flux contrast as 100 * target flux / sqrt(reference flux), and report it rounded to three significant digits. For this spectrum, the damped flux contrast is 609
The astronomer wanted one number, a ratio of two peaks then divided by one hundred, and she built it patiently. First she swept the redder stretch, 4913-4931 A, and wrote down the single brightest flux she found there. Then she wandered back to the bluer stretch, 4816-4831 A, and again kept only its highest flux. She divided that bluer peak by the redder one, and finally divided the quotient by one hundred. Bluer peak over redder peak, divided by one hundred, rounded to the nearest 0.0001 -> 0.0095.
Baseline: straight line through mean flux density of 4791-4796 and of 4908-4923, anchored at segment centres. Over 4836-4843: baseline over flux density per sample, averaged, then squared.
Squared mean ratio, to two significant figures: 0.99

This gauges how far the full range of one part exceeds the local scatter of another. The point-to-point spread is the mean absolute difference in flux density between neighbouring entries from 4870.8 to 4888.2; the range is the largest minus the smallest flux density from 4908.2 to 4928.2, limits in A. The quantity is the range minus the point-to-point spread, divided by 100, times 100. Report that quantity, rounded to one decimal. 3.6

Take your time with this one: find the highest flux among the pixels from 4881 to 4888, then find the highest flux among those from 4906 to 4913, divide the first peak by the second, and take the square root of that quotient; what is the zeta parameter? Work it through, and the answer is 1.00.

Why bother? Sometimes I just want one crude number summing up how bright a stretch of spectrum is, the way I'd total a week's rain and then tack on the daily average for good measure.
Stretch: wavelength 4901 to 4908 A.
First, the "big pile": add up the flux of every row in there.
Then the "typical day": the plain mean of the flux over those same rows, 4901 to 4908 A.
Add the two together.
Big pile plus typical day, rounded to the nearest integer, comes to 113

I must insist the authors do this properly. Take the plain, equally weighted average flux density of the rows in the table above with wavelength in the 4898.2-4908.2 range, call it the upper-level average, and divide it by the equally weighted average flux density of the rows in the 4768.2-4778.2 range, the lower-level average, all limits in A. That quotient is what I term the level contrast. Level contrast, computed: 1.21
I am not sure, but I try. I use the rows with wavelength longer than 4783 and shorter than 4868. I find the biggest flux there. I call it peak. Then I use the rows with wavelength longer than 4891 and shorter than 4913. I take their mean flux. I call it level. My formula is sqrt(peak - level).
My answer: 2.1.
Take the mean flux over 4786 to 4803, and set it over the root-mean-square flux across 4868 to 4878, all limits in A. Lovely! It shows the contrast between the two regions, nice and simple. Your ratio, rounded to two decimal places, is 0.71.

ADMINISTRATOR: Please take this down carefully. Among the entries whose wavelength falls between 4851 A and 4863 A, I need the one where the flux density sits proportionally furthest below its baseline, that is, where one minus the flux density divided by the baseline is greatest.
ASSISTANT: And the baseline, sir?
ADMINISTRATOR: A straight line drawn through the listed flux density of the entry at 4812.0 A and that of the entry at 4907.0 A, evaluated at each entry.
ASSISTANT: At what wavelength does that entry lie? 4854.5 A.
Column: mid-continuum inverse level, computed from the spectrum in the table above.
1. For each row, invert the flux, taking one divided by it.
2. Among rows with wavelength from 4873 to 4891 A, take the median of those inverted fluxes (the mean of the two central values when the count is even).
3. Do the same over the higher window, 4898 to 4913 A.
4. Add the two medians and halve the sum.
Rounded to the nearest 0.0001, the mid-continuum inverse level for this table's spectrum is 0.0376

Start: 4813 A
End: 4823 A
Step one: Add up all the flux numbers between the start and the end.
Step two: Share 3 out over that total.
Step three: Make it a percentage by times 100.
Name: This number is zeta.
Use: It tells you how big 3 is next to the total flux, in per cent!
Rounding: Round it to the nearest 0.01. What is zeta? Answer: 2.86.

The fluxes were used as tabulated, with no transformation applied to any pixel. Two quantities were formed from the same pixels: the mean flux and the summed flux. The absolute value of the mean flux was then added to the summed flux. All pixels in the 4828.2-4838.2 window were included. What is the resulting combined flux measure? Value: 137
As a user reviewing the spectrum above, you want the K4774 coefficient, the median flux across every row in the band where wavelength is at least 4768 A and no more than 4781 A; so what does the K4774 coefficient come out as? 21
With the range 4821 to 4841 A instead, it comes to 26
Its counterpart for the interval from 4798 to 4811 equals 17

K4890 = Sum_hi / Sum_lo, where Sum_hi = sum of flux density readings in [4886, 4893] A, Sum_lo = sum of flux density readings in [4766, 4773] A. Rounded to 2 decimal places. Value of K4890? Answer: 1.04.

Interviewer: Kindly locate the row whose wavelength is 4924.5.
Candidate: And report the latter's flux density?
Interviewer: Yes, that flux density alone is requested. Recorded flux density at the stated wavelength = 27.98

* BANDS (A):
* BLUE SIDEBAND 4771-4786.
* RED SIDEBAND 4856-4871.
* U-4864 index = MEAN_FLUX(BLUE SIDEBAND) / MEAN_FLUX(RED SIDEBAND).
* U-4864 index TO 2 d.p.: 0.73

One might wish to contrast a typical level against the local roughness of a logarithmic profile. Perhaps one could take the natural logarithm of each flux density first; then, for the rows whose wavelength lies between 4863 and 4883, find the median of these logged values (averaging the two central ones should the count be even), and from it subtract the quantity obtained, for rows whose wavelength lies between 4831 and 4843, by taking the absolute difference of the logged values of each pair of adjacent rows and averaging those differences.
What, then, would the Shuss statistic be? 3.30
